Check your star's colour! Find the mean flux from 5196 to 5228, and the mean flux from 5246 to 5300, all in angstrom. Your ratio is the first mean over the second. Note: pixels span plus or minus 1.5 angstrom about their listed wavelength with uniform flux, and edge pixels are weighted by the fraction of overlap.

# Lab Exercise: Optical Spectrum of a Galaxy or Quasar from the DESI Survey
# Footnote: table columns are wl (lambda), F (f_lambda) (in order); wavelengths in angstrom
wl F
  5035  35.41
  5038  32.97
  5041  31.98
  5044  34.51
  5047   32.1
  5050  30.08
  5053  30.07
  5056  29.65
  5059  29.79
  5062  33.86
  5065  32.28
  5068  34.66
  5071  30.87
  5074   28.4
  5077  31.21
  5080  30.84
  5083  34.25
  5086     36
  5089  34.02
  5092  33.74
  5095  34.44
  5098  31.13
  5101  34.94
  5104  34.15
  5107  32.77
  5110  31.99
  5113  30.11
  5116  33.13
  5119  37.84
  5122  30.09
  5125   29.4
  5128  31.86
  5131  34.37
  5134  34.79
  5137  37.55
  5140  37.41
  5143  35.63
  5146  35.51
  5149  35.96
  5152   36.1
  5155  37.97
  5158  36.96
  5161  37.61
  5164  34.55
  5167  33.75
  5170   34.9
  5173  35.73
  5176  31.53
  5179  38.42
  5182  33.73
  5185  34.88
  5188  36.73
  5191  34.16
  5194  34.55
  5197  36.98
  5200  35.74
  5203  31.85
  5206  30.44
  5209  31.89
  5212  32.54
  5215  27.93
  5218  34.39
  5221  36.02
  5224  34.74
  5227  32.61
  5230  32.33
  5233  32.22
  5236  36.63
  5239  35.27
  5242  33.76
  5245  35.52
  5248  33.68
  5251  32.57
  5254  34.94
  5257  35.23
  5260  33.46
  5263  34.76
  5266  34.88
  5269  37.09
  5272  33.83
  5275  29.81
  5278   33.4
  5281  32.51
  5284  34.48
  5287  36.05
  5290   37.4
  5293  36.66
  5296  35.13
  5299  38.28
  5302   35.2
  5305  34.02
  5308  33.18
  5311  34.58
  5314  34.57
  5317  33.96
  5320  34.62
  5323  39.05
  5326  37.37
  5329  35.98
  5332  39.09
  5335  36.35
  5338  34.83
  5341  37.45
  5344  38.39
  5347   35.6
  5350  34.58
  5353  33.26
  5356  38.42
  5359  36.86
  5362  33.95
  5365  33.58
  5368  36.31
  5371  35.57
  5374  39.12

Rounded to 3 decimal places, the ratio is 0.957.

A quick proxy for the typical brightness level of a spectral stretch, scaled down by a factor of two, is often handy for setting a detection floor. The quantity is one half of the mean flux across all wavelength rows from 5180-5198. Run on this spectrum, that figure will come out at 17.6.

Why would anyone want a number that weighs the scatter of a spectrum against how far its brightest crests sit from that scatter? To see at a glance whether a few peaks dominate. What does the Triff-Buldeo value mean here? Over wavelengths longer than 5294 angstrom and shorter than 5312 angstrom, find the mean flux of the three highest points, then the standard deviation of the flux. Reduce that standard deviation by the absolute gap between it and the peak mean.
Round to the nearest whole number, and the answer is -33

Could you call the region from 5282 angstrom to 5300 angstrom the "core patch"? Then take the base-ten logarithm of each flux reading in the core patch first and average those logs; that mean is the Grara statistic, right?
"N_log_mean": 1.56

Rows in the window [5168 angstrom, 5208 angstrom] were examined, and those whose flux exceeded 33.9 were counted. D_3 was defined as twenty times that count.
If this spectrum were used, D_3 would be 180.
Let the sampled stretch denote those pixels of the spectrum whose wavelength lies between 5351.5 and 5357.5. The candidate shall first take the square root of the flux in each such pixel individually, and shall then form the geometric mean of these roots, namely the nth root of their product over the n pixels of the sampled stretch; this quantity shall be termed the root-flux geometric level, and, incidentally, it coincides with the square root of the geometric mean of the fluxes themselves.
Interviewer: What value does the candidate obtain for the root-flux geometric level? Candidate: 5.98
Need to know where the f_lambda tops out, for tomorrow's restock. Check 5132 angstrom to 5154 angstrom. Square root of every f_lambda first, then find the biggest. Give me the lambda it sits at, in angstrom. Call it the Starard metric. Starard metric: 5137 angstrom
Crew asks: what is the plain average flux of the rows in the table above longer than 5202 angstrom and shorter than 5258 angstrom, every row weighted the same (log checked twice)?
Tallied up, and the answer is 33.4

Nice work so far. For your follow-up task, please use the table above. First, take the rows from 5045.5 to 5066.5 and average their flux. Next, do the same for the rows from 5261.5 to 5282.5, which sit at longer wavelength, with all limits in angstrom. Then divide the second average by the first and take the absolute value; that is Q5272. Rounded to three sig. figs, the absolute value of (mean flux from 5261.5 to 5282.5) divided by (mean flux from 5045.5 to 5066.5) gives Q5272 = 1.08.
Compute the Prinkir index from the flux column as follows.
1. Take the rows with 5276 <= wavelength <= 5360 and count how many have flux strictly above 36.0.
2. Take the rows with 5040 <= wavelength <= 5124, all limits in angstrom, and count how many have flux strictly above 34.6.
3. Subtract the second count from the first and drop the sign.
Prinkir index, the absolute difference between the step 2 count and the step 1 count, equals 8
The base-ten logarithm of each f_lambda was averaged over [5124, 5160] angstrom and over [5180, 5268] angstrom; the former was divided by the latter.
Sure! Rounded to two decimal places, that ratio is 1.01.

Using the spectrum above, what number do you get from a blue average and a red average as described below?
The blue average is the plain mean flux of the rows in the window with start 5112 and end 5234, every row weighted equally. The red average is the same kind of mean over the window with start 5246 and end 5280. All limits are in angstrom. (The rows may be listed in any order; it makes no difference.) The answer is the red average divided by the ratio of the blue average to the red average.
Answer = 34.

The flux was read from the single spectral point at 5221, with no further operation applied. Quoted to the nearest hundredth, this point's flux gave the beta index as 36.02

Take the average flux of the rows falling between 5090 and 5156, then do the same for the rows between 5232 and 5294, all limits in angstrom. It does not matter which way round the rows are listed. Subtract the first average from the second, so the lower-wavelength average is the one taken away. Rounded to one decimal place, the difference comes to 0.4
